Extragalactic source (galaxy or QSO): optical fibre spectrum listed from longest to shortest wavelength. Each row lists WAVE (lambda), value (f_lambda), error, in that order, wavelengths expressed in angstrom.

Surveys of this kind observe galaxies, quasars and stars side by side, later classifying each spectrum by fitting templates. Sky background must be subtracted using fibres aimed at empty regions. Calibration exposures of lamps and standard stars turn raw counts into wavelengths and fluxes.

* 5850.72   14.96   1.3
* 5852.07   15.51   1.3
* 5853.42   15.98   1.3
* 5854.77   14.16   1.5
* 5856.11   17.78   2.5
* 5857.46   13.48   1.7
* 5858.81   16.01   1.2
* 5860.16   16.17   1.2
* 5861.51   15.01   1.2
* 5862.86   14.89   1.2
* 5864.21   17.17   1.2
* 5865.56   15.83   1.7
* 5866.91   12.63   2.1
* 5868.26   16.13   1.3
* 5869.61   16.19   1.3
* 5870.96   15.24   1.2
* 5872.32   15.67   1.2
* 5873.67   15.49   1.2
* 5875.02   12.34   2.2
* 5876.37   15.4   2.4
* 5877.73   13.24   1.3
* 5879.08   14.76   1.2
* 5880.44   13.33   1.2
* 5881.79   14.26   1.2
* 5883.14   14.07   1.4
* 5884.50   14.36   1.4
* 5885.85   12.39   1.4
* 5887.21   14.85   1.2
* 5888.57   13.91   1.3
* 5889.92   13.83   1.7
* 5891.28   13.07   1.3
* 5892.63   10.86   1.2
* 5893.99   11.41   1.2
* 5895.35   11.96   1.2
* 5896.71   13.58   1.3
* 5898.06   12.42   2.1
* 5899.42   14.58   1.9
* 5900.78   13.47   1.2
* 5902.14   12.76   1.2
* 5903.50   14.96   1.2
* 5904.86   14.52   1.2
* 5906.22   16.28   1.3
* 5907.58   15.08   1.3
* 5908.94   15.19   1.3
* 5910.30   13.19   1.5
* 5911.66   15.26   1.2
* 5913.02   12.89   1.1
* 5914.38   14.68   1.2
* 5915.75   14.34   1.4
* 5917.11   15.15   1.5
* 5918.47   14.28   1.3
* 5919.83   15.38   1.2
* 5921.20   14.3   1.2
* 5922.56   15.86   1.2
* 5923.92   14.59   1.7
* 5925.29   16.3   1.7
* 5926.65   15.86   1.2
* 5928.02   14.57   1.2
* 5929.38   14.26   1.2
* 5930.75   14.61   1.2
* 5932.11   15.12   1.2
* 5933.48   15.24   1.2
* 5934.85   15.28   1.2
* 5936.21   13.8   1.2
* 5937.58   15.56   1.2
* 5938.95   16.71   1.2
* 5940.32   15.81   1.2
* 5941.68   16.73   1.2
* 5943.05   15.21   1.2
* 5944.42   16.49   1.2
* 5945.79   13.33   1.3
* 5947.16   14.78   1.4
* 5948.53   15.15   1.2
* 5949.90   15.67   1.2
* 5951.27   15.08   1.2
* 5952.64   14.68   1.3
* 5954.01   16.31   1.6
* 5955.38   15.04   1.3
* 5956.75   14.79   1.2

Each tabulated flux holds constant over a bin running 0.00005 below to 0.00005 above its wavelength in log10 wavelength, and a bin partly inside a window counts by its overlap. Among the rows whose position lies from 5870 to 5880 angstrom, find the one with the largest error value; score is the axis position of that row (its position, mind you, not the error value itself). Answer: 5876.37 angstrom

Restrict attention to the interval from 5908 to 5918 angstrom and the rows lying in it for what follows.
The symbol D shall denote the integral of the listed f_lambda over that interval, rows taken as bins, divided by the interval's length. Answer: 14.4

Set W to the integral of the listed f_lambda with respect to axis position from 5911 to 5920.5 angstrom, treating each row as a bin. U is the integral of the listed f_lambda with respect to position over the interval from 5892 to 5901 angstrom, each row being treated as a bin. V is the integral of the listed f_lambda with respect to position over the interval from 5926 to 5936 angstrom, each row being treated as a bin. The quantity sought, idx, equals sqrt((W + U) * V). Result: 194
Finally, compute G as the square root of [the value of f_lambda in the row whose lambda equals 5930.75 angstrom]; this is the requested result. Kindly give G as 3.82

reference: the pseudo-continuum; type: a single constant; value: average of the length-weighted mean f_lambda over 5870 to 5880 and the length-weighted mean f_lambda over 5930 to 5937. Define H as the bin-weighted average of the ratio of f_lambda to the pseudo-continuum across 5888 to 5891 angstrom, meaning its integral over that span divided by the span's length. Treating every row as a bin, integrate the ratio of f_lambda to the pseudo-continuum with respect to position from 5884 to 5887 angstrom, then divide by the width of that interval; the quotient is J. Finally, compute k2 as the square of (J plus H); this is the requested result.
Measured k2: 3.5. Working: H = 0.94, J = 0.92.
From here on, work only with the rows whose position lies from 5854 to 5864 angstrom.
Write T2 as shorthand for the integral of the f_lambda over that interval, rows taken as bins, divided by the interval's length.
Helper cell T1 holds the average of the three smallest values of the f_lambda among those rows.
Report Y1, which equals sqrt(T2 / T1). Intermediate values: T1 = 14.2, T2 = 15.5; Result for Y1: 1.04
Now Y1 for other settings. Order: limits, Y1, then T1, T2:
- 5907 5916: 1.03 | 13.5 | 14.4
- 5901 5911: 1.04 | 13.5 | 14.5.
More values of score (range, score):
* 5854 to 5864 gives 5856.11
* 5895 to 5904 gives 5898.06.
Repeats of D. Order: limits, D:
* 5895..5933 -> 14.5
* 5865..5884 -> 14.6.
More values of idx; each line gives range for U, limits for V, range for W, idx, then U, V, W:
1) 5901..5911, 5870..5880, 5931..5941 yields 209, 145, 146.0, 153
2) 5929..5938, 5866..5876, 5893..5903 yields 197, 133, 148.6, 129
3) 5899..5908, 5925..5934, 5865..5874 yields 191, 130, 135.8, 138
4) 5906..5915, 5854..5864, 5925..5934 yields 203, 131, 154.5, 136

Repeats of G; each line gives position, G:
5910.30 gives 3.63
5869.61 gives 4.02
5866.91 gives 3.55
